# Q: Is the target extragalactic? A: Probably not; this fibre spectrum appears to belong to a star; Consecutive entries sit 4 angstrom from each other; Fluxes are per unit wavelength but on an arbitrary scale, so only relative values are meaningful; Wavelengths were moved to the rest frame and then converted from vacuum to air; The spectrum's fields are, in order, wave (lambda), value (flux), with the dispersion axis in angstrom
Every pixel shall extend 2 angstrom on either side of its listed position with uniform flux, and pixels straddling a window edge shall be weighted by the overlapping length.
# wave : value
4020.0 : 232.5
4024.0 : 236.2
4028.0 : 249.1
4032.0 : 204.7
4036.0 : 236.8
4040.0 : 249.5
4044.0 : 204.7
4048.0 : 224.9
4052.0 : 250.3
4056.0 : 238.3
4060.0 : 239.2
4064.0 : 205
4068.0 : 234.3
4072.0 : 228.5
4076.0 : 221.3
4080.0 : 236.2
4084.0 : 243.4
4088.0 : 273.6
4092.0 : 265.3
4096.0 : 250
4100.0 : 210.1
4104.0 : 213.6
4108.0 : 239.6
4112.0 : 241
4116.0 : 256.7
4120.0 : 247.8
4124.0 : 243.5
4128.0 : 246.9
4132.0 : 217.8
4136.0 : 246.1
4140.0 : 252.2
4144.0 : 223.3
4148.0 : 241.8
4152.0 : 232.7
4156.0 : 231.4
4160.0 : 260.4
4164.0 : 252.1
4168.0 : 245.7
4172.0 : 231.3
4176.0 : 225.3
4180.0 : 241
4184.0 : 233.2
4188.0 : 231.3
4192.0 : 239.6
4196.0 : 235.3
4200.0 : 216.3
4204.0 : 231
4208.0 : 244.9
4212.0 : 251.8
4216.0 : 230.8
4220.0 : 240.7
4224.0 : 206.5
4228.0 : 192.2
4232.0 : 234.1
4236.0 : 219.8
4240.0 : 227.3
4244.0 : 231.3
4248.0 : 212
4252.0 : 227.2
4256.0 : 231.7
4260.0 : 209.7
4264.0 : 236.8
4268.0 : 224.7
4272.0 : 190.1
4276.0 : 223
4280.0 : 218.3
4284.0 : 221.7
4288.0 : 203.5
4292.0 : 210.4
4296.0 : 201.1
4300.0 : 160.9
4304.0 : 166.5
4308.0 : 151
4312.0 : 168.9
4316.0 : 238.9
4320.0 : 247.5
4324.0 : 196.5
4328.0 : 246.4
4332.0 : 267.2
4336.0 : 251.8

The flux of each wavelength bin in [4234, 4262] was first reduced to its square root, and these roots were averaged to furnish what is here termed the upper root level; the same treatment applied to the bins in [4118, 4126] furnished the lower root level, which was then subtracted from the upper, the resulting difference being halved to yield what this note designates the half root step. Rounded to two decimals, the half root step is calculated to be -0.38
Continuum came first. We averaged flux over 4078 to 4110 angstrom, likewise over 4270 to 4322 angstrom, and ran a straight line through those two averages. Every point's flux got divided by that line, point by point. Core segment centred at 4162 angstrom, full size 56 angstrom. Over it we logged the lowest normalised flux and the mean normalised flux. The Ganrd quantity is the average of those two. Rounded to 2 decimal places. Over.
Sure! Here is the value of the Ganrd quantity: 1.01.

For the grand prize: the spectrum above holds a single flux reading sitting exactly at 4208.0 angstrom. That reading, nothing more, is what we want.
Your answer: 244.9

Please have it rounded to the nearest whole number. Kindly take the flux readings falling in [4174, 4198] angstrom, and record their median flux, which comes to 234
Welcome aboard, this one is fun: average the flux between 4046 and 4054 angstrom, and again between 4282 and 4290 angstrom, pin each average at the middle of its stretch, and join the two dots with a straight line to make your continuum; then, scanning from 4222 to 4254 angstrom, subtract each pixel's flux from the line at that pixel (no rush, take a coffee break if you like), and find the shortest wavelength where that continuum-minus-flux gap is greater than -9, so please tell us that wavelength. 4224.0 angstrom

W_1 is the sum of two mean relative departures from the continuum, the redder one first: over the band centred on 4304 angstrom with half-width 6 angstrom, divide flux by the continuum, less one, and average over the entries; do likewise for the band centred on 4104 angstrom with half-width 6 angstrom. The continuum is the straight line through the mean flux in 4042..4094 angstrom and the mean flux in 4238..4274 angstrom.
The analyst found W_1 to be -0.32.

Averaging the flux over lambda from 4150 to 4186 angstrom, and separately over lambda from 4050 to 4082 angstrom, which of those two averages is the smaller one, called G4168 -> 232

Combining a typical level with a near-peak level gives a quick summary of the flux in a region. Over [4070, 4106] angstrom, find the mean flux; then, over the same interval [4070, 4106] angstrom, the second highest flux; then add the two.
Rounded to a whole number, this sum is 503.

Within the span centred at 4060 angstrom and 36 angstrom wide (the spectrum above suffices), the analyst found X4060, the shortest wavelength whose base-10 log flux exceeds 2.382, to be 4052.0 angstrom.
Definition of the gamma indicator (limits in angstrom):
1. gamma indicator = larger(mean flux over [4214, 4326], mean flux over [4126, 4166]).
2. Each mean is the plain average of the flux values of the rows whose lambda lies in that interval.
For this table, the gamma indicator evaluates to 240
